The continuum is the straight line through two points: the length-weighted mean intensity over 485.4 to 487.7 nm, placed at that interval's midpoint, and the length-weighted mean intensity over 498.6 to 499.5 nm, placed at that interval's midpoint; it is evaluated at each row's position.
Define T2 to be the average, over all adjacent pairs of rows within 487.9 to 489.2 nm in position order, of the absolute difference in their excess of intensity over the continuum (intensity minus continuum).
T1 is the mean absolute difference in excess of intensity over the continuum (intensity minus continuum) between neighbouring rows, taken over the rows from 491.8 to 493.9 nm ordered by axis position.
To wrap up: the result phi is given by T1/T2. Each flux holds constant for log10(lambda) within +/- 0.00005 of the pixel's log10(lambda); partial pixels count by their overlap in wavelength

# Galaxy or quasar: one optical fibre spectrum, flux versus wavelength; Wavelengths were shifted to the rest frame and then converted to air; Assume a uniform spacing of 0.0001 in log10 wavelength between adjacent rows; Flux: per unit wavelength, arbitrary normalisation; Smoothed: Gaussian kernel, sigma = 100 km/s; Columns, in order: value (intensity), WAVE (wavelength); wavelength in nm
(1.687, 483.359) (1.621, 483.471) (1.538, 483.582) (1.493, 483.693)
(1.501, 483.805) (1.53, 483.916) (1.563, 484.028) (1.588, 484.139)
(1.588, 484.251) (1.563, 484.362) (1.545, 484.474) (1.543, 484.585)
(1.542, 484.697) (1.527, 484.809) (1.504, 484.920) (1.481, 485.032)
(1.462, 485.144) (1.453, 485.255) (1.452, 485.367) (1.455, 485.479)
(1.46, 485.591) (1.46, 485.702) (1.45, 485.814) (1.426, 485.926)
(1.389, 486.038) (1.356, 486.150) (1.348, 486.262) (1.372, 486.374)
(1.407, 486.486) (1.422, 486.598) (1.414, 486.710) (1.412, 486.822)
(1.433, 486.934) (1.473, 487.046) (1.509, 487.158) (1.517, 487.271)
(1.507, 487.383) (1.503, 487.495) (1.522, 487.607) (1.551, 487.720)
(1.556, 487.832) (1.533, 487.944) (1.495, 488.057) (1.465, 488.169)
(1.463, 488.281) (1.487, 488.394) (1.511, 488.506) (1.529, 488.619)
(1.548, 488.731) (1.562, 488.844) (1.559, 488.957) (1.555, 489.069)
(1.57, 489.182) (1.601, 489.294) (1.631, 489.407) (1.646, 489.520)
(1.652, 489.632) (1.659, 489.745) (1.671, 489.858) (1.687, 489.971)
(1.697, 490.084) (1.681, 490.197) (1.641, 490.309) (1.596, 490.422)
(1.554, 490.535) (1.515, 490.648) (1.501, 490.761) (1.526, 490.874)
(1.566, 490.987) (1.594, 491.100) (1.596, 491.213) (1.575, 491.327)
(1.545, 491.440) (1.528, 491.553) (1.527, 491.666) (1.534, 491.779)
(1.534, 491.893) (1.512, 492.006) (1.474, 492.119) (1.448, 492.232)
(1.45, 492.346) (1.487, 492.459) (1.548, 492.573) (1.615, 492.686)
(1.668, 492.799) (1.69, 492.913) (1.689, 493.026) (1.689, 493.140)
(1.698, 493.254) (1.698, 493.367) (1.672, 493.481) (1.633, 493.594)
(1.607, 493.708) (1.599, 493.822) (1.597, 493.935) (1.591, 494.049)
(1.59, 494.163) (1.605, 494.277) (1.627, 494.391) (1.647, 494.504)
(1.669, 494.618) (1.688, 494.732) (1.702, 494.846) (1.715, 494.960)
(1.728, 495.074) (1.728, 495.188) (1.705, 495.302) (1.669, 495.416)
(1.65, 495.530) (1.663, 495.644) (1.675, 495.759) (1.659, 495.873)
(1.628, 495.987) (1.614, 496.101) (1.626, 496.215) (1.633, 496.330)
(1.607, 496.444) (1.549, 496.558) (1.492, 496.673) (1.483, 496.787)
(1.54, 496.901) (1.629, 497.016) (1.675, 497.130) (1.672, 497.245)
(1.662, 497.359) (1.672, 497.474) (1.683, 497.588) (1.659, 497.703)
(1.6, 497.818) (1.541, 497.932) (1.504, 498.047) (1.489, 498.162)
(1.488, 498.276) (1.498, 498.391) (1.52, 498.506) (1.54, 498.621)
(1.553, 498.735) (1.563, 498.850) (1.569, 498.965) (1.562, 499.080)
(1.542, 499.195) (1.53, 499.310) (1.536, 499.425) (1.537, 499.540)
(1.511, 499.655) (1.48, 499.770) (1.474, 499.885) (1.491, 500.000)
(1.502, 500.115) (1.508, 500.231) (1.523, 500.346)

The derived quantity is 1.50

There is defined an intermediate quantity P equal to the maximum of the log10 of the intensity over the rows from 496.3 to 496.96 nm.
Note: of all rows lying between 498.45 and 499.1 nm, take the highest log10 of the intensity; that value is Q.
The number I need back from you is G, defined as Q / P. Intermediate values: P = 0.213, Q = 0.20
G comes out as 0.92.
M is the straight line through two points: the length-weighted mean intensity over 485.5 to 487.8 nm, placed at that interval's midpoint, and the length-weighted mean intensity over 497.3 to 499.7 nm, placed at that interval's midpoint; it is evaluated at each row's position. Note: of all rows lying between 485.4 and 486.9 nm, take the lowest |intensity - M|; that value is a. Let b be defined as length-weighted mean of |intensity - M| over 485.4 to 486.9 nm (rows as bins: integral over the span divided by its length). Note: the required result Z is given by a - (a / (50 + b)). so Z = 0.010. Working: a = 0.010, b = 0.04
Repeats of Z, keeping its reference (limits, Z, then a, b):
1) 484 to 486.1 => 0.010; 0.010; 0.07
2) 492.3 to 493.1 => 0.016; 0.016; 0.11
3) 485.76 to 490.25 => 0.000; 0.000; 0.08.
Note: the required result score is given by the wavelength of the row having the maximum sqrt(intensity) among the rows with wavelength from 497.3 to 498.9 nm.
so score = 497.588 nm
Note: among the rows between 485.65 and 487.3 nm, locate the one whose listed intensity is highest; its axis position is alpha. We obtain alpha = 487.271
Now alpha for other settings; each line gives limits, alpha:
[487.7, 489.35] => 489.294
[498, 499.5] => 498.965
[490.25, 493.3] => 493.254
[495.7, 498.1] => 497.588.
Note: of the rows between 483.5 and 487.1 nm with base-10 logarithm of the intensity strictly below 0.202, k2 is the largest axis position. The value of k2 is 487.046 nm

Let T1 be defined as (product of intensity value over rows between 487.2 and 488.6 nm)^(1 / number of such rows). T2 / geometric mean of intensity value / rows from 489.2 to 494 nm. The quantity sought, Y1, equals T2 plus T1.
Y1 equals 3.10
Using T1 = 1.51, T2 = 1.59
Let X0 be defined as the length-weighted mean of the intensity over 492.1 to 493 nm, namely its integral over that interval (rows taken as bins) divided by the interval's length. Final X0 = 1.56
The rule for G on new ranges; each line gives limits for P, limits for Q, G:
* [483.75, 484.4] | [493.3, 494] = 1.14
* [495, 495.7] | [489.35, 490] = 0.96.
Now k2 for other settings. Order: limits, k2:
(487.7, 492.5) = 492.459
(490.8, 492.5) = 492.459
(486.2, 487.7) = 487.607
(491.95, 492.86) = 492.573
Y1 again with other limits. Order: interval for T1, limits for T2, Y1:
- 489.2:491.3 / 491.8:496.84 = 3.23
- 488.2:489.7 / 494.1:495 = 3.22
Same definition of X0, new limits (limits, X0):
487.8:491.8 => 1.57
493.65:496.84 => 1.63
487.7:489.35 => 1.53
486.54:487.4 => 1.46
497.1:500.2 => 1.56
